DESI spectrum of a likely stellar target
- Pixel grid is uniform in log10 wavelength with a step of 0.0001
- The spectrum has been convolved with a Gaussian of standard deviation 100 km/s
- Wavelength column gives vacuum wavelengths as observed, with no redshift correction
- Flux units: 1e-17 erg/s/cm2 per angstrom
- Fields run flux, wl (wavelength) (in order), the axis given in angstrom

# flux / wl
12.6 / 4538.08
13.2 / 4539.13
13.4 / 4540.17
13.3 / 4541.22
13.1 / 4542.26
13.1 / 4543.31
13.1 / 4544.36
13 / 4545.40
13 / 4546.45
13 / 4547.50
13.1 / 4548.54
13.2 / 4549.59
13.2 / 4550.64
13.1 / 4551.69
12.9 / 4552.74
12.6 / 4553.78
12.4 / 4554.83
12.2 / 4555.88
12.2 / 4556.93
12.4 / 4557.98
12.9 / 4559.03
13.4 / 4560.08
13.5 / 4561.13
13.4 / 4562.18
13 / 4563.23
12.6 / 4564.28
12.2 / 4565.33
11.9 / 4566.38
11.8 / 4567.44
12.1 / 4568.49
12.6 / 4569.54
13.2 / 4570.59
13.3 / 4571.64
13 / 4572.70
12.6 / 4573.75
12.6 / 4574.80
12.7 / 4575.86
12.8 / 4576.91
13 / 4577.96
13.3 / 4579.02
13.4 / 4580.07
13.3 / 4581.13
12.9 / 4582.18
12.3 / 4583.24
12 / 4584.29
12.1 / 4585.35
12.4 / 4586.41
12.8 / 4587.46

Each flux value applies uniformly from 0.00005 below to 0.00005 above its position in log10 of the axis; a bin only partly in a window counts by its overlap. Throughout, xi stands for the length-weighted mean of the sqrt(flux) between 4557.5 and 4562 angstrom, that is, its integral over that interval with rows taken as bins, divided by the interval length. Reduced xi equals 3.62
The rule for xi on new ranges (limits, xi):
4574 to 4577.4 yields 3.56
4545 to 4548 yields 3.60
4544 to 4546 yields 3.62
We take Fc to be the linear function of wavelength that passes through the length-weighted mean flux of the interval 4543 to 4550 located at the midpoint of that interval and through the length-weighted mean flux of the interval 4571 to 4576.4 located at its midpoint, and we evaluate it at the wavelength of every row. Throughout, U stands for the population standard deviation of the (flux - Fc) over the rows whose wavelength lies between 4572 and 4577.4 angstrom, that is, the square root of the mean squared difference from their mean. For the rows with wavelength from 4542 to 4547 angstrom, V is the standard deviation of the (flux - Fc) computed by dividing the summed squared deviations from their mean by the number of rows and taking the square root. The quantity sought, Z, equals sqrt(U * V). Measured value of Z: 0.08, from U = 0.1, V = 0.04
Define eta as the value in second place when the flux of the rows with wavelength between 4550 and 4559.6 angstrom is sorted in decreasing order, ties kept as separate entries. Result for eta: 13.1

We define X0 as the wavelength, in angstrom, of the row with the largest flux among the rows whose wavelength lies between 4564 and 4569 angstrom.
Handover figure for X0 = 4564.28 angstrom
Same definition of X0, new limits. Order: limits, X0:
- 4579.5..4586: 4580.07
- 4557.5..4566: 4561.13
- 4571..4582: 4580.07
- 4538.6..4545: 4540.17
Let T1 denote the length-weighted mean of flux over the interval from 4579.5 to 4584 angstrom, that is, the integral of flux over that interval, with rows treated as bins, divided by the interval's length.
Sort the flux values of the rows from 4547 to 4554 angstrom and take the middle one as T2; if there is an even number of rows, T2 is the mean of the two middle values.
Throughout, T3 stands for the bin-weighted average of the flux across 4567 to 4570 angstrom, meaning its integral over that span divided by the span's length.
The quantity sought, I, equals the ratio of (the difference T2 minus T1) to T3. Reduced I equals 0.01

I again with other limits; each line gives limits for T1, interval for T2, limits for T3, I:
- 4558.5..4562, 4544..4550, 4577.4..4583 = -0.02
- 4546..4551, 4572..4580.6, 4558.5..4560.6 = -0.01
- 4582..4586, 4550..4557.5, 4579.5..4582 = 0.03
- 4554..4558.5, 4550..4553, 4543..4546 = 0.06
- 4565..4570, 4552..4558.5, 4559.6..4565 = 0.02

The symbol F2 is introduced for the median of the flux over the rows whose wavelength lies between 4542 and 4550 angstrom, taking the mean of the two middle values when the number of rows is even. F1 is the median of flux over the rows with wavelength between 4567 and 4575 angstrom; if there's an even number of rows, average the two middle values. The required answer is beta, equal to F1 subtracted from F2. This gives 0.50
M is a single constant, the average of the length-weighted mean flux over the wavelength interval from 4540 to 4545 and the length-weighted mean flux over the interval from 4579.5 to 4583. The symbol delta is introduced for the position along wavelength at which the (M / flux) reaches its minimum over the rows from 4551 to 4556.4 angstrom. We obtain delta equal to 4551.69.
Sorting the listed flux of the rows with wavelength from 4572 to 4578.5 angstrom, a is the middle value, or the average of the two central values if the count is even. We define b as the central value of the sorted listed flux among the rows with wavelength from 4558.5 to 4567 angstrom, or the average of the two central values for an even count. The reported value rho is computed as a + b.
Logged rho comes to 25.7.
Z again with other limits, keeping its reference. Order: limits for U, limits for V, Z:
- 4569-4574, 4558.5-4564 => 0.27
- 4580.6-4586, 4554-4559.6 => 0.36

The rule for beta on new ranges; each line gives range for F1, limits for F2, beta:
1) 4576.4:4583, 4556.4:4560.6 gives -0.50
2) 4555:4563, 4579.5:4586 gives -0.30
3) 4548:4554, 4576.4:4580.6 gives 0.05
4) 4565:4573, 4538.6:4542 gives 0.90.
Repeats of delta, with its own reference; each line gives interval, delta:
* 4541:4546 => 4541.22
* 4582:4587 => 4582.18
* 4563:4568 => 4563.23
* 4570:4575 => 4571.64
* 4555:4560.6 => 4560.08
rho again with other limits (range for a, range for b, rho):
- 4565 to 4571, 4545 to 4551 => 25.2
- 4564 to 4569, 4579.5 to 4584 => 25.2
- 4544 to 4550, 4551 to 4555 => 25.8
